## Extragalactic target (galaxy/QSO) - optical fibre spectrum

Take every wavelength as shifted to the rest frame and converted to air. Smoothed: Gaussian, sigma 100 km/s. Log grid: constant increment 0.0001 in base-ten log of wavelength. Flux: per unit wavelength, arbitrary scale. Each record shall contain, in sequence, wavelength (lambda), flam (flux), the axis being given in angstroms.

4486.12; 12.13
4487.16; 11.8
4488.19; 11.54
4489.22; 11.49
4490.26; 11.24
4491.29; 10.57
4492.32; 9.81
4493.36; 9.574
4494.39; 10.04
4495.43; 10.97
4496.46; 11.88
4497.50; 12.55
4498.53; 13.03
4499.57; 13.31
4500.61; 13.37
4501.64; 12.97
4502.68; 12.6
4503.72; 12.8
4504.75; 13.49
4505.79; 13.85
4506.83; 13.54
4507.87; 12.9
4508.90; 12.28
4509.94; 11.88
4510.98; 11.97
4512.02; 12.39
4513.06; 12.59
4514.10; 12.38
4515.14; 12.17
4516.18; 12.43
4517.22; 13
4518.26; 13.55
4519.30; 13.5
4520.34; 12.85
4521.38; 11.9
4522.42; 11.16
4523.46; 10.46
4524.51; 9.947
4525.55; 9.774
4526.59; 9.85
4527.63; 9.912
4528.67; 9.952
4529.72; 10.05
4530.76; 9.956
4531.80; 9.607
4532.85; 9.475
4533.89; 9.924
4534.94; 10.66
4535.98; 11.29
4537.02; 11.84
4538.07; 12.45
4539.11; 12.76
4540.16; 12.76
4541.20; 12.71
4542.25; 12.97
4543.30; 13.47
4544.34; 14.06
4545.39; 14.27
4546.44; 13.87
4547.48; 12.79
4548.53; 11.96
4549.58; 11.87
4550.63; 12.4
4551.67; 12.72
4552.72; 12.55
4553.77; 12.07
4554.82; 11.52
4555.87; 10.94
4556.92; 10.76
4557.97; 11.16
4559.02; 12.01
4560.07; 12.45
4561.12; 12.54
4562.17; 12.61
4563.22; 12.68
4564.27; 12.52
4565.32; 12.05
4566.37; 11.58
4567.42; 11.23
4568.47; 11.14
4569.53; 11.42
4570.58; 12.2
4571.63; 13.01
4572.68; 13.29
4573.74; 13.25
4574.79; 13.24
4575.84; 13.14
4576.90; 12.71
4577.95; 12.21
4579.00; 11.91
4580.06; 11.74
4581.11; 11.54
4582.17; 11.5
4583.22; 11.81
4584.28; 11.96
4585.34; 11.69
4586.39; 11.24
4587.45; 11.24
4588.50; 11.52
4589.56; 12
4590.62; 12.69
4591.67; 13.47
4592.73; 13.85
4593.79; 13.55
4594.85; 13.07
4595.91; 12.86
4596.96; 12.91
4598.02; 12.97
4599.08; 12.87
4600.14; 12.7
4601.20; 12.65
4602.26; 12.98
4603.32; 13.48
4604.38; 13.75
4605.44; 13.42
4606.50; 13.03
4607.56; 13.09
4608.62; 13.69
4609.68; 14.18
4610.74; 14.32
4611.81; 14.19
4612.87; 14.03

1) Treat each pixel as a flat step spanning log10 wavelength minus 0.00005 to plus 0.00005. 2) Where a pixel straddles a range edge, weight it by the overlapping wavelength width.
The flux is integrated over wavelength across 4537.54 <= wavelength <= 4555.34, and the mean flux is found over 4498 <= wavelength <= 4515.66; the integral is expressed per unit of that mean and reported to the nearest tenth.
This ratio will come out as 17.8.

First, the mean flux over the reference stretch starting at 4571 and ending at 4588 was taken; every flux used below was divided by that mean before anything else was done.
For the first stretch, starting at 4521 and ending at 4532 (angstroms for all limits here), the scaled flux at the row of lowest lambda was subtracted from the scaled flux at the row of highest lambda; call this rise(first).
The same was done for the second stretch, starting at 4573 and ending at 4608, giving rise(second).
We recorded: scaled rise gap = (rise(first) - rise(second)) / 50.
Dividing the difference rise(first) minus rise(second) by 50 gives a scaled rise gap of -0.0035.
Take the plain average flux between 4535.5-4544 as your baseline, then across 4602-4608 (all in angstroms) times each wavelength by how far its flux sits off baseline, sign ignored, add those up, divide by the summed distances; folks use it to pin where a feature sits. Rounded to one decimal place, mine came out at 4604.8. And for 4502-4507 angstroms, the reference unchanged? 4505.6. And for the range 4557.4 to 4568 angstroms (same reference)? 4563.2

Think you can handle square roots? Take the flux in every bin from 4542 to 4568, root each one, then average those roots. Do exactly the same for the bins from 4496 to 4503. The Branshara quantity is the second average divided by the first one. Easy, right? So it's 1.019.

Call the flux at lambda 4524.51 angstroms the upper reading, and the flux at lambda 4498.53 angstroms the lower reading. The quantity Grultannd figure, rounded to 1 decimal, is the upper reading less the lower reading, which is -3.1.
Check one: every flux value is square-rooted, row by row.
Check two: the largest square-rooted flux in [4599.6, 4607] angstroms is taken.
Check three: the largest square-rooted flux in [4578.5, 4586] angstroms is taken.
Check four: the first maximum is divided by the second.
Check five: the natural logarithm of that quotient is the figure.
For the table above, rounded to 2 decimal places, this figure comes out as 0.07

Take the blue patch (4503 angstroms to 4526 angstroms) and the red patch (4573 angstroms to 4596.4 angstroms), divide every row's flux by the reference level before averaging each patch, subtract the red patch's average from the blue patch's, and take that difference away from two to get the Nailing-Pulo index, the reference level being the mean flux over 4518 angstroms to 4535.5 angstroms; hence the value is 2.01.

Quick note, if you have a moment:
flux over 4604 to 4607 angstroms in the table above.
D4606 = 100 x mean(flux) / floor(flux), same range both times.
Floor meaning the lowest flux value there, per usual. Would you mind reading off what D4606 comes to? 103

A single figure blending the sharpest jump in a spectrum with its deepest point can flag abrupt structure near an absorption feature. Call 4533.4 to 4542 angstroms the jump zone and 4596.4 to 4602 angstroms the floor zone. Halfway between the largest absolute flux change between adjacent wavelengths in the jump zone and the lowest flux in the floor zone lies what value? 6.69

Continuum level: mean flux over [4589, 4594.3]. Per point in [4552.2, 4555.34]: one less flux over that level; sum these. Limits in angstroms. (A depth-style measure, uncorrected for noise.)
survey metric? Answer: 0.2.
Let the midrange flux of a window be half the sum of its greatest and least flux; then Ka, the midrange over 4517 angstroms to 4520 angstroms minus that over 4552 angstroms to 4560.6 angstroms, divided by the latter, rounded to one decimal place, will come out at 0.1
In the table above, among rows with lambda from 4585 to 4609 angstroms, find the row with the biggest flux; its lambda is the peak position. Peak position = 4592.73 angstroms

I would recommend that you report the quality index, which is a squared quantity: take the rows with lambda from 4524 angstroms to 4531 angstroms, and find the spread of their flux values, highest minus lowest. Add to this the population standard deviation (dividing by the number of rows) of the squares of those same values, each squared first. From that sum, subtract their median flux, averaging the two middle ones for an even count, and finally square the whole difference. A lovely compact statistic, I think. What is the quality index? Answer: 65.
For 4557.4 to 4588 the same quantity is 45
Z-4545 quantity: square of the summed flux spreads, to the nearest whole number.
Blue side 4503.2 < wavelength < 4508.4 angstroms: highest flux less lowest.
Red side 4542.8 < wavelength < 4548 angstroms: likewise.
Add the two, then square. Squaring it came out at 6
